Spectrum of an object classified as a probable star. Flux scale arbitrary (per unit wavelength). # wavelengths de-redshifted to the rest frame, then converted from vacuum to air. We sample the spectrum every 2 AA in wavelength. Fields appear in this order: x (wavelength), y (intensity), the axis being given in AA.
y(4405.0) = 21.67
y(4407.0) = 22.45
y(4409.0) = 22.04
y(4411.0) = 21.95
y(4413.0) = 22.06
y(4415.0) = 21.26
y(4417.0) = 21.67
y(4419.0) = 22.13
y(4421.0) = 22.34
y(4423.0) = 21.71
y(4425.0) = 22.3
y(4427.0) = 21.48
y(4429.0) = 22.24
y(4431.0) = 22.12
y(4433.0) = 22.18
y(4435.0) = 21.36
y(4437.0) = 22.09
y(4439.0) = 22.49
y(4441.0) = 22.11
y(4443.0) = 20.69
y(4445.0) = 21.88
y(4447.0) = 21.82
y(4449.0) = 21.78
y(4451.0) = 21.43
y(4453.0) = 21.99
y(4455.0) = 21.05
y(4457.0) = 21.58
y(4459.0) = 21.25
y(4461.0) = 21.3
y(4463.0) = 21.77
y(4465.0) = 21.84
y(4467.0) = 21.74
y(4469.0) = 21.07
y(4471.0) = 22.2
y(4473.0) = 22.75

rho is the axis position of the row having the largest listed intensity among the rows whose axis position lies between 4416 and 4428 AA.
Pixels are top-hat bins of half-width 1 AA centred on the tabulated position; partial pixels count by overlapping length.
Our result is 4421.0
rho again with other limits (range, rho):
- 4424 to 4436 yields 4425.0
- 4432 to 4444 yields 4439.0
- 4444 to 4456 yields 4453.0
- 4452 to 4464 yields 4453.0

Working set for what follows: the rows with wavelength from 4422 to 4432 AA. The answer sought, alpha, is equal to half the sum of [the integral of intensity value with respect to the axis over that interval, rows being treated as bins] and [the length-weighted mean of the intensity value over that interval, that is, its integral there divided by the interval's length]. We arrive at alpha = 121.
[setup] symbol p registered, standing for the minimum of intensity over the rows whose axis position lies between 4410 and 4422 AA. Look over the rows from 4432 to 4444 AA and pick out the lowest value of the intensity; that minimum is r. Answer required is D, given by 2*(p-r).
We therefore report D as 1.14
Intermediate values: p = 21.26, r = 20.69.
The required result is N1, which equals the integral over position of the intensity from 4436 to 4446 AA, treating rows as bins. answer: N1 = 218.5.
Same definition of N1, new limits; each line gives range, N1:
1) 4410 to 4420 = 218.1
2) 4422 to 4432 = 219.7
